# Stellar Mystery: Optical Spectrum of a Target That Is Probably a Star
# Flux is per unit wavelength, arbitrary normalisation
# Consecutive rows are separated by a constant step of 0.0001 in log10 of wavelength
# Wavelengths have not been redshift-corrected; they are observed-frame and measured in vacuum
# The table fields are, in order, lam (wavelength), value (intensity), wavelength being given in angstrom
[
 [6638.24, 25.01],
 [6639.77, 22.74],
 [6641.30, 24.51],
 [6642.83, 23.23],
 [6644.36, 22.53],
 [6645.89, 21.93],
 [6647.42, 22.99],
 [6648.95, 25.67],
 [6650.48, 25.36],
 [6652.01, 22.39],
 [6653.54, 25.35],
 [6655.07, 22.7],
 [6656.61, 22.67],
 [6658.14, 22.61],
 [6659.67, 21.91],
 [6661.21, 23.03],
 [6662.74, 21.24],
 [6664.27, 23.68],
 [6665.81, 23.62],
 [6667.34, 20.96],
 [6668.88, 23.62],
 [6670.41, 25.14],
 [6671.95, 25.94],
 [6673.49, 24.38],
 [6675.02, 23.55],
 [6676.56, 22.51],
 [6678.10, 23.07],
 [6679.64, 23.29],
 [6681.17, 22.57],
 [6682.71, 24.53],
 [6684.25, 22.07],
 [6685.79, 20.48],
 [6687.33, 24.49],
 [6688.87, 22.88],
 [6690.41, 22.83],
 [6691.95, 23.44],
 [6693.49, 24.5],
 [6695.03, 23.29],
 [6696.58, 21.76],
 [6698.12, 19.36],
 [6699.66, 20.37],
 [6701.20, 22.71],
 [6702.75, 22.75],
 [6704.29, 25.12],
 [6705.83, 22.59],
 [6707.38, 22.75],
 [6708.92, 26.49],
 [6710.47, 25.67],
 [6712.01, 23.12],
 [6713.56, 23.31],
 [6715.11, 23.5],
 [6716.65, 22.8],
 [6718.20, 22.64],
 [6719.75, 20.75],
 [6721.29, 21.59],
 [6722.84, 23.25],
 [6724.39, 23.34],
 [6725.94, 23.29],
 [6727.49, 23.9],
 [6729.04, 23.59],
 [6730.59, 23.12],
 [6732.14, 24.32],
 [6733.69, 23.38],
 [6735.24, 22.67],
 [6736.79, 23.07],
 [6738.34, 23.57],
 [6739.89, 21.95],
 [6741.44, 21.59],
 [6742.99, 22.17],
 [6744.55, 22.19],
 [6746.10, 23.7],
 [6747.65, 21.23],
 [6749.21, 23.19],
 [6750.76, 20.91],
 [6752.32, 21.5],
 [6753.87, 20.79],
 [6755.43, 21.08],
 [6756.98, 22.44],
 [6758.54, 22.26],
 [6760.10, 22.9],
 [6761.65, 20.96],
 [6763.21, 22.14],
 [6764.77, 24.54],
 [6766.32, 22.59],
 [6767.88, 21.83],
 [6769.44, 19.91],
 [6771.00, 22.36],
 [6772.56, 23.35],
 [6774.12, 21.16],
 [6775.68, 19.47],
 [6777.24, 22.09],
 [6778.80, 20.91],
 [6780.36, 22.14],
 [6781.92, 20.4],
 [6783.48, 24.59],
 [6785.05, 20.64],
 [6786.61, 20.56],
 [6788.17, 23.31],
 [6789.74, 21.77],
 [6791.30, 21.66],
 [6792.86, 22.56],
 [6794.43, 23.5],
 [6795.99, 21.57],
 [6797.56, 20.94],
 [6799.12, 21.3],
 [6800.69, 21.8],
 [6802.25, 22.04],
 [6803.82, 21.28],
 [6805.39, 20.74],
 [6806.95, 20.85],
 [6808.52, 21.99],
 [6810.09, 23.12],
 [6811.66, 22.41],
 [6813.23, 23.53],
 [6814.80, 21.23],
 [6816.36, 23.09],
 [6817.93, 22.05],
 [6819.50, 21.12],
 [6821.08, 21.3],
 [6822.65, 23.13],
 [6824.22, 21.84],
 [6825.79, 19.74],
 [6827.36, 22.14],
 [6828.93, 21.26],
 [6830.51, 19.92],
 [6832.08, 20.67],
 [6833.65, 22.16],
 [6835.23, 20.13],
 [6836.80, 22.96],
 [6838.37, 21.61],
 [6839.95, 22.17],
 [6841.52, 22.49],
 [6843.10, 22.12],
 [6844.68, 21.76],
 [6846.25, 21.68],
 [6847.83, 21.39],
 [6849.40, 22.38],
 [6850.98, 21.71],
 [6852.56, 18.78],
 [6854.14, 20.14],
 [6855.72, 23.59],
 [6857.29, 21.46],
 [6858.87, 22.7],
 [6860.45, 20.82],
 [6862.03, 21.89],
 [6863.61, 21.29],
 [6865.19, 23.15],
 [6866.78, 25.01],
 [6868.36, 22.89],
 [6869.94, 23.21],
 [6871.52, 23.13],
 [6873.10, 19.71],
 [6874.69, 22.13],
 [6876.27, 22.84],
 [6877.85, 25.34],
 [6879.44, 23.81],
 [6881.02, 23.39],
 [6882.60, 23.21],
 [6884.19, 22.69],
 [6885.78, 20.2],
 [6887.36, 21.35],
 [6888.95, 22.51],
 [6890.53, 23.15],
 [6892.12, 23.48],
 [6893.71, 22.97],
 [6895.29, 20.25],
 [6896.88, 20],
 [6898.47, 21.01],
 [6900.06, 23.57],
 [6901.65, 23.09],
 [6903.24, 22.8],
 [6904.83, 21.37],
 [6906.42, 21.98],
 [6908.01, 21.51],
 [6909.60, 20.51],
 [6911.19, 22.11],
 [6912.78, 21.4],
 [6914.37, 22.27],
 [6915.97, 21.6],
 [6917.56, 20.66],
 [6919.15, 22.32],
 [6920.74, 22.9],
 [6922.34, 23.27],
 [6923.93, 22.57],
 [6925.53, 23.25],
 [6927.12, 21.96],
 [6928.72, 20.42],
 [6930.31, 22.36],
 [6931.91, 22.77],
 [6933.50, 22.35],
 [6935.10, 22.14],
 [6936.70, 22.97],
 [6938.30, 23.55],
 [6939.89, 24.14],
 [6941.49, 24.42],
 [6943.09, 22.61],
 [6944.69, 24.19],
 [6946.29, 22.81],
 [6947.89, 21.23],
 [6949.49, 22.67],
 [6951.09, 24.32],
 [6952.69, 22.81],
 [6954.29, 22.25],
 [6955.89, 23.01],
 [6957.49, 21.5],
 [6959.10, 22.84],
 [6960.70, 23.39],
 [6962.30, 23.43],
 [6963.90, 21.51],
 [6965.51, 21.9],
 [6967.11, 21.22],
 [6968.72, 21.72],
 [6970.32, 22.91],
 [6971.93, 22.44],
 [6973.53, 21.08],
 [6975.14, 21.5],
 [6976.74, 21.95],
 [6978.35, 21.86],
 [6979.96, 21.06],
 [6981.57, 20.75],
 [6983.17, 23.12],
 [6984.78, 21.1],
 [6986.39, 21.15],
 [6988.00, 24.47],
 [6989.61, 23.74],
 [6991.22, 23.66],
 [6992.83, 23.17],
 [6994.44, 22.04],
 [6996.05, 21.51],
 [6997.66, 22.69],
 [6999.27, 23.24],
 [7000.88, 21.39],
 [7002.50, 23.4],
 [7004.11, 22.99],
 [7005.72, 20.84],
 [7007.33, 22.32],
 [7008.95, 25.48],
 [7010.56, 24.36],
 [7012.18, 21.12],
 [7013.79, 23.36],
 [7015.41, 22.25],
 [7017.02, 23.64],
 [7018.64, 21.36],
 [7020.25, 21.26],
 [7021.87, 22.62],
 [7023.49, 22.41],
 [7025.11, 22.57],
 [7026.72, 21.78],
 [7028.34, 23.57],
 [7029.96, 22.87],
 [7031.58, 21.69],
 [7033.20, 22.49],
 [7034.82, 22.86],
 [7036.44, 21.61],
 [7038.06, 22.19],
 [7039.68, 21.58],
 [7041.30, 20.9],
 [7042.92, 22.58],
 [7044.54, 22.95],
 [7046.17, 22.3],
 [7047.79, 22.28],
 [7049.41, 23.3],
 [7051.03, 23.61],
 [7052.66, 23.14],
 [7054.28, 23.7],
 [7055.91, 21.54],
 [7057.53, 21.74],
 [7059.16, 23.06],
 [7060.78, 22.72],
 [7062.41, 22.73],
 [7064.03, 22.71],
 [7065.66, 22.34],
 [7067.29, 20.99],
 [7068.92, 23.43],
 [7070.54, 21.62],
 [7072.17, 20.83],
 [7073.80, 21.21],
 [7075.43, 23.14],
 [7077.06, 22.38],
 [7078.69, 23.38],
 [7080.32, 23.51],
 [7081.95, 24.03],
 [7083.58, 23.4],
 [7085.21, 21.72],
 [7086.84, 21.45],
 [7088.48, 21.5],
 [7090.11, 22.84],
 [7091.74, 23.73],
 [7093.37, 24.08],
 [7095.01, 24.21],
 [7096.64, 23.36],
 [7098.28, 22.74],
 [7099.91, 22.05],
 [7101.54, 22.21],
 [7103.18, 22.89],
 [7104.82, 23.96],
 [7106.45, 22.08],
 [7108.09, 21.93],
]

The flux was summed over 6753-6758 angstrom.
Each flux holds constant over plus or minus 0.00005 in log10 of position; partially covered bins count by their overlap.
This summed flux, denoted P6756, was 64.3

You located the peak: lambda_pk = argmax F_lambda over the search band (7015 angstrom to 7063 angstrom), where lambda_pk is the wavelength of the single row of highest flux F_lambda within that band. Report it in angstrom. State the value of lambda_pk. 7054.28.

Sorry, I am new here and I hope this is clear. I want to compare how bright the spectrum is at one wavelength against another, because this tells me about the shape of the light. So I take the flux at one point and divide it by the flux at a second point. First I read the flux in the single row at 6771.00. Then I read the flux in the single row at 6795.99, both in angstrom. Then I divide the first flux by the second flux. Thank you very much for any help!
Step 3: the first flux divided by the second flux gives 1.04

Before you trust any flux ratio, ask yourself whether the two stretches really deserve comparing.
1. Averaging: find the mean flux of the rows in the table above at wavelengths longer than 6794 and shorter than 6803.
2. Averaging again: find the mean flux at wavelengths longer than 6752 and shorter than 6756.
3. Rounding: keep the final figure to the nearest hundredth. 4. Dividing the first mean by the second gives 1.03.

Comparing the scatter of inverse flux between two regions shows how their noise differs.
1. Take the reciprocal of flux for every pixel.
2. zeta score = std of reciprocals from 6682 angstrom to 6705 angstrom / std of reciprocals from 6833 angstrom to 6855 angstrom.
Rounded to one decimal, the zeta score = 1.3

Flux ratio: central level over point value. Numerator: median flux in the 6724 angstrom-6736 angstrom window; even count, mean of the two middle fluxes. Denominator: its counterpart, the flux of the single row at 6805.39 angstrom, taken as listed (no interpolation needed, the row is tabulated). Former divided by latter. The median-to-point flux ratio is 1.13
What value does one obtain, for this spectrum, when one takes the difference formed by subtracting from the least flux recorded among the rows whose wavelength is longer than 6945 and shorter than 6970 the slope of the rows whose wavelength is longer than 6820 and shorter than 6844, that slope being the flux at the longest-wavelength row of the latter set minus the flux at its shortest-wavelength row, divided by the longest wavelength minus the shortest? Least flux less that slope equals 21.18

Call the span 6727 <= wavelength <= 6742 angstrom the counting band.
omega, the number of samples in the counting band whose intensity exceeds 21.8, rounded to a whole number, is 9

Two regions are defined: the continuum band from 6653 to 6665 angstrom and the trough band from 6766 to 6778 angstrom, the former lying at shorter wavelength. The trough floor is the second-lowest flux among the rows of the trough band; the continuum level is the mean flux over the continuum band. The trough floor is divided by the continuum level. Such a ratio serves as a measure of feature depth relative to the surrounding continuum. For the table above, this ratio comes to 0.87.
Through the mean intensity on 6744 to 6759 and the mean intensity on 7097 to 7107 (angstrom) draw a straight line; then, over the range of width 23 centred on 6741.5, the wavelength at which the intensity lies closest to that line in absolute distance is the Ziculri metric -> 6739.89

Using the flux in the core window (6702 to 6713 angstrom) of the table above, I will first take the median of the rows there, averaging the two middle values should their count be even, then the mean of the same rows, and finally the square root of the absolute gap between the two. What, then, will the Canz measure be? 0.97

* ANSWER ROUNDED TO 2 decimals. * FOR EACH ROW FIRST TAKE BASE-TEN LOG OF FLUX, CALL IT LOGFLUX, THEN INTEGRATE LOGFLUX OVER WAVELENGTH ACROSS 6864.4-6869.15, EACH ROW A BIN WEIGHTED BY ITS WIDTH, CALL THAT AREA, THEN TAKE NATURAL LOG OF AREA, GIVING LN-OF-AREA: 1.87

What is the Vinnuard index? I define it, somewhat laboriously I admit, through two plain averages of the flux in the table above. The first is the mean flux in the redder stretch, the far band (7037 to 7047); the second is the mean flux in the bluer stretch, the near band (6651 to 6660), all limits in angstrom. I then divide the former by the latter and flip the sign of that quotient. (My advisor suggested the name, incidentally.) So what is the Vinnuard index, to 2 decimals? -0.96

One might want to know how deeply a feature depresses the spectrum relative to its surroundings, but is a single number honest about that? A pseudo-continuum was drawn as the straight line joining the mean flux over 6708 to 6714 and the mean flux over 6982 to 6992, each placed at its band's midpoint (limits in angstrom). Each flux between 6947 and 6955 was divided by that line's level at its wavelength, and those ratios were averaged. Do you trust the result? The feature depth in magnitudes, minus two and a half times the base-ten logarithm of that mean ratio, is 0.02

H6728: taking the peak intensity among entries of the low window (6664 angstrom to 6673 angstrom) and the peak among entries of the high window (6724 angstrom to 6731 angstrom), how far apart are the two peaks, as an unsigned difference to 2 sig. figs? 2.0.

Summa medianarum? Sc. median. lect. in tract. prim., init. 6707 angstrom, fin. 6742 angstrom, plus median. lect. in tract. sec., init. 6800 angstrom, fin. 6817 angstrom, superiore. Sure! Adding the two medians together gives 45.2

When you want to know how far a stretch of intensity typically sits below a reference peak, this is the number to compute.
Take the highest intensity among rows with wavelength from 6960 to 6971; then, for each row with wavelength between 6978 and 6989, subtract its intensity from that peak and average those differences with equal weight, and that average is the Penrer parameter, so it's 1.5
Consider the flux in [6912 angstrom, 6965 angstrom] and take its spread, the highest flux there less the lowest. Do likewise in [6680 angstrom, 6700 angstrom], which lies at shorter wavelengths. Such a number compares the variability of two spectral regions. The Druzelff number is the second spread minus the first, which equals 1.2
